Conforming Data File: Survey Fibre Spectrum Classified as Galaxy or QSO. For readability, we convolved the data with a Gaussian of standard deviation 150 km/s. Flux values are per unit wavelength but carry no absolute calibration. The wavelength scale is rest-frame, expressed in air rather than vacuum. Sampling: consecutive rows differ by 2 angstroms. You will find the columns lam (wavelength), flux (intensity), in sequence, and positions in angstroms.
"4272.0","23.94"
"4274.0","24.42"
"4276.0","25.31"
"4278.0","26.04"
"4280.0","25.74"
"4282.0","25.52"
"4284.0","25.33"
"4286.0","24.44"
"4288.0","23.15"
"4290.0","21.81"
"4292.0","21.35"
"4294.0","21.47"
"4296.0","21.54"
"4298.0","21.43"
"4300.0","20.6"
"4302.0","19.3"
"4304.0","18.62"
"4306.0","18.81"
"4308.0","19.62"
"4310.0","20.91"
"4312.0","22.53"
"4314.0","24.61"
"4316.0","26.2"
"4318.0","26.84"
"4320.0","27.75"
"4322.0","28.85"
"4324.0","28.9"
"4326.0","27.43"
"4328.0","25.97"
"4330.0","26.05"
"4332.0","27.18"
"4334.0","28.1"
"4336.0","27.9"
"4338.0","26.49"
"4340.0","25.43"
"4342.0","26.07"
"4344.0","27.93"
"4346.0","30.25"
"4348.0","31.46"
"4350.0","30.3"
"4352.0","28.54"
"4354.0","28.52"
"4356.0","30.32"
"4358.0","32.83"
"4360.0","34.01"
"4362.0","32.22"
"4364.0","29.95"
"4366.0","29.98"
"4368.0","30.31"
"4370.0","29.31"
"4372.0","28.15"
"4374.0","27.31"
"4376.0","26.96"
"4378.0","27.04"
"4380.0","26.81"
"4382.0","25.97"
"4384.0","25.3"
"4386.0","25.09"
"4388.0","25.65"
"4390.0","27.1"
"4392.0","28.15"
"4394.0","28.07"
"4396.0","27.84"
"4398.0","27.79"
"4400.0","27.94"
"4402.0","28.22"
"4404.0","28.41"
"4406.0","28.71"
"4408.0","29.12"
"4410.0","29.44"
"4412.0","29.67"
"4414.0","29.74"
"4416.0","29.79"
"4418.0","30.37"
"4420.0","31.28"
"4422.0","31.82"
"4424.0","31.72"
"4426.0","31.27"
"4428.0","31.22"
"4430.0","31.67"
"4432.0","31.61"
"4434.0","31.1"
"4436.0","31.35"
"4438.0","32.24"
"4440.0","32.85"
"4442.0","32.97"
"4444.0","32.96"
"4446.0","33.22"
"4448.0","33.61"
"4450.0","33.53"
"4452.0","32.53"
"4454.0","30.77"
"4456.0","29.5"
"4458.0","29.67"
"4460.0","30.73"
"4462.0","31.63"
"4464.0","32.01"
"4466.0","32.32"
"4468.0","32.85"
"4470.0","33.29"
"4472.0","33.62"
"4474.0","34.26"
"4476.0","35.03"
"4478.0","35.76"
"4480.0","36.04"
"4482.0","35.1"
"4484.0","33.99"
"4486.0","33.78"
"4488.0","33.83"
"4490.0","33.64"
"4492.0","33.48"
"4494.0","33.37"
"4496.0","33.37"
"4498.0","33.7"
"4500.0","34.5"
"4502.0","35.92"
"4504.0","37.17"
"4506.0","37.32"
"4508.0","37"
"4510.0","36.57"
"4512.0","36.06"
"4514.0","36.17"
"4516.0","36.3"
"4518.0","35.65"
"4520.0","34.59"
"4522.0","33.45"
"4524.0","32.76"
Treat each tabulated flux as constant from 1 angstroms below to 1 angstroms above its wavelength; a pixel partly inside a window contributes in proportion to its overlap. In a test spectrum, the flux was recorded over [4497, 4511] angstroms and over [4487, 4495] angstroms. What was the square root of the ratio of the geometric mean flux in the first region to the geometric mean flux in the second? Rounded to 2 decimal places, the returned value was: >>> 1.04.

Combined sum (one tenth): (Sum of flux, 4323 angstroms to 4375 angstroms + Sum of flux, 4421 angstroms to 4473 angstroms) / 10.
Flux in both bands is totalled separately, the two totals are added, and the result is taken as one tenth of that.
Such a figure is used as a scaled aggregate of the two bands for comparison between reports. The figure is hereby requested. 158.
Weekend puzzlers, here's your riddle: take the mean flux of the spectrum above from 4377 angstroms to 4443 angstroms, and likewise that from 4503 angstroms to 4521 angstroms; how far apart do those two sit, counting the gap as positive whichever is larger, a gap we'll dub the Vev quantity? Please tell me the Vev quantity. 7.0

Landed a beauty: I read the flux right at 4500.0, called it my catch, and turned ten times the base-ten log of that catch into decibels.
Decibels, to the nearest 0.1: 15.4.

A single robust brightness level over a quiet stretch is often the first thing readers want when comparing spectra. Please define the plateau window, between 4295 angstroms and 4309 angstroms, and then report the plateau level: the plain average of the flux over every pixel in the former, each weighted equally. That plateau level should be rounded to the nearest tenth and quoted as 20.0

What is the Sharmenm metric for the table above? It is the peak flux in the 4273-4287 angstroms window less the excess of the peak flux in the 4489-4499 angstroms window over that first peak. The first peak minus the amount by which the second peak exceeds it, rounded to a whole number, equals 18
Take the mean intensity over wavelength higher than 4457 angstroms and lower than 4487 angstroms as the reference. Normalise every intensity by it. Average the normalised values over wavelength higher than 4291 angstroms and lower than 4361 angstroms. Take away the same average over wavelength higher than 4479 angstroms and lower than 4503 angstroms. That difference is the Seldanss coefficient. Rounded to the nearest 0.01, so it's -0.25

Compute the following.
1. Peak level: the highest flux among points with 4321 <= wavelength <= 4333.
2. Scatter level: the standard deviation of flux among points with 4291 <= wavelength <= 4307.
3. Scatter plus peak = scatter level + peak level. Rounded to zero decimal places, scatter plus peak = 30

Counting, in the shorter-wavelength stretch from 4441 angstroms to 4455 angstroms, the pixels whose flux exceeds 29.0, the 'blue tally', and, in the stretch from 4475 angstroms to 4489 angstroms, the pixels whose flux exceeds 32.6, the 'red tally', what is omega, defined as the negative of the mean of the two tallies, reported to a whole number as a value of -7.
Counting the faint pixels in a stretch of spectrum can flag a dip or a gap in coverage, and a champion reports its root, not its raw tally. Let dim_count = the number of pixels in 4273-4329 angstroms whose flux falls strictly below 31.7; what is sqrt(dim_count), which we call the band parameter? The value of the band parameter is 5.3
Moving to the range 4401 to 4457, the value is 4.2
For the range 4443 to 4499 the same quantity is 2.2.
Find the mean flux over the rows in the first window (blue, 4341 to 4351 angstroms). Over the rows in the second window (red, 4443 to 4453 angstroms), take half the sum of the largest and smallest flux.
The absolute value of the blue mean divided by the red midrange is 0.88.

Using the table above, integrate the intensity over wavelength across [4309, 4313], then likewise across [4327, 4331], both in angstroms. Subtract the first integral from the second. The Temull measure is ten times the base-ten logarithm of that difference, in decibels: 12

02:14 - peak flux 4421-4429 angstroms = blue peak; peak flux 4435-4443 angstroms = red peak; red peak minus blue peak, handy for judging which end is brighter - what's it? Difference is 1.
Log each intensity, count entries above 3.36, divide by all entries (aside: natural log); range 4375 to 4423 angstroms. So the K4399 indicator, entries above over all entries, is 0.33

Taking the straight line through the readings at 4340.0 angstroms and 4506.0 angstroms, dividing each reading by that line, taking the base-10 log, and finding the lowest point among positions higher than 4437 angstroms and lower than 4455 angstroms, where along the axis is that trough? 4454.0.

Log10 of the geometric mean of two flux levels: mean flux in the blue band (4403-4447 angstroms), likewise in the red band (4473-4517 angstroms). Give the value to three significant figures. 1.52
